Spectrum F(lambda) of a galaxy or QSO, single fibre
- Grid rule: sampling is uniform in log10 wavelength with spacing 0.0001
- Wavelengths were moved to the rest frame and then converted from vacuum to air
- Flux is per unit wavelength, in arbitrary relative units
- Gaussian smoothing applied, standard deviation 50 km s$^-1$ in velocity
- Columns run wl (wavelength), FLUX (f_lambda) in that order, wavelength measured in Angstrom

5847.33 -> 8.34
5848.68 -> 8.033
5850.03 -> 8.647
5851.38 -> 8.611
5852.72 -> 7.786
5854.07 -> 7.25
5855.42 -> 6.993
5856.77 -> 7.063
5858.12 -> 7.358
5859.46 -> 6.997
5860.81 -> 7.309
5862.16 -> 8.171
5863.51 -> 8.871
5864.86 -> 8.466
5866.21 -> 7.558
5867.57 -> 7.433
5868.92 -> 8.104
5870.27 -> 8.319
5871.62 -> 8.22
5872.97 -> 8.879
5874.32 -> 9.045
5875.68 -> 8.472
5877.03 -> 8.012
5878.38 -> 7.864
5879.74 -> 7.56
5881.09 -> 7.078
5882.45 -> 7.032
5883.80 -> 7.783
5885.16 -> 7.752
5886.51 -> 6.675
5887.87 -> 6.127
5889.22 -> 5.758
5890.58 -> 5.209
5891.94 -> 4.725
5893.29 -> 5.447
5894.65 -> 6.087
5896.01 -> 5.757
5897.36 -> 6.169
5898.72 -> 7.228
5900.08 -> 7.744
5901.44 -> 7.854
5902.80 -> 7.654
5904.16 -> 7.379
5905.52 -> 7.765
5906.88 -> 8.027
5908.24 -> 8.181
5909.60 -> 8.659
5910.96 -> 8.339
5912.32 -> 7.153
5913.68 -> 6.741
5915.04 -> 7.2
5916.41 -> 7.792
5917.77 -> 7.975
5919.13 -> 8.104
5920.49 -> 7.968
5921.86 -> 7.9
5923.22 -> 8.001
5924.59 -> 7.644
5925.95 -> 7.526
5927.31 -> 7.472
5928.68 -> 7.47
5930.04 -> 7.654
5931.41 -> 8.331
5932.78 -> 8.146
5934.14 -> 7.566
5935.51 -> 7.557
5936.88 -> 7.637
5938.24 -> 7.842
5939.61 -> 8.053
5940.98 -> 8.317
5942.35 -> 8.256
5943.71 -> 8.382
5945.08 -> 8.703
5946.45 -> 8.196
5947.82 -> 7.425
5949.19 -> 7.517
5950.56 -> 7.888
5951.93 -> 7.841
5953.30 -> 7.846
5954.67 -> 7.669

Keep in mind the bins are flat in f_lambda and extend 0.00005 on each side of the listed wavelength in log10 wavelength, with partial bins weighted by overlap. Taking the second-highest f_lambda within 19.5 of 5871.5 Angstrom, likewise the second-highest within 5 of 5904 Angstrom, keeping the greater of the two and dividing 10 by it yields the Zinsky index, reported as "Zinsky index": 1.13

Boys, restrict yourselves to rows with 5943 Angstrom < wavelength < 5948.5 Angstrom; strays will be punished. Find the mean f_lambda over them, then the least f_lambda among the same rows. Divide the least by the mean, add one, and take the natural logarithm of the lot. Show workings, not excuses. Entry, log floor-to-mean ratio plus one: 0.646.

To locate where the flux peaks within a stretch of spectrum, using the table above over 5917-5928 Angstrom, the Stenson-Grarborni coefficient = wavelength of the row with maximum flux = 5919.13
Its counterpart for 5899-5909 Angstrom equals 5908.24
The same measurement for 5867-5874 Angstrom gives 5872.97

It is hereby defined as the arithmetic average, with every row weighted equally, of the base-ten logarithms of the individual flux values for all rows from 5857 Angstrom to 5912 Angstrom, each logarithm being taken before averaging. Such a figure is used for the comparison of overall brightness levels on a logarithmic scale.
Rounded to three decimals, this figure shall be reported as 0.866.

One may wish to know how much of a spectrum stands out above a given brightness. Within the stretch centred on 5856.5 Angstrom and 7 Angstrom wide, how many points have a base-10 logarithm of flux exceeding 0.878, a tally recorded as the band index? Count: 0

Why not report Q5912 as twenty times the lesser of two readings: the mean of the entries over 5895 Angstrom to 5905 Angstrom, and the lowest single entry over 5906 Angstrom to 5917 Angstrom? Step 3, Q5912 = 135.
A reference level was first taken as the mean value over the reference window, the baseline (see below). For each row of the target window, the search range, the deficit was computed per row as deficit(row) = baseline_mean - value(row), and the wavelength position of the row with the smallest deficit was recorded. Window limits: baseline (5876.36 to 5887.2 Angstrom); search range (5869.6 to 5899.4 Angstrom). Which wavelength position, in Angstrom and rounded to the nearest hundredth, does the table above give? 5874.32 Angstrom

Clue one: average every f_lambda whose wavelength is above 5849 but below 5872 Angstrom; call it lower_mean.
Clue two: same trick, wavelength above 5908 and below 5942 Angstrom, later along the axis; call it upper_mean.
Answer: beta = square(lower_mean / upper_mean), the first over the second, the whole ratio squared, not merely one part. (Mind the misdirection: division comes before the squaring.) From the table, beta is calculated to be 1.01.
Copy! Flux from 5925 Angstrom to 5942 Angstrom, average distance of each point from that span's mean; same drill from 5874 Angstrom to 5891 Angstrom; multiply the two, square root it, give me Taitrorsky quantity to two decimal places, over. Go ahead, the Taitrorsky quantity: 0.50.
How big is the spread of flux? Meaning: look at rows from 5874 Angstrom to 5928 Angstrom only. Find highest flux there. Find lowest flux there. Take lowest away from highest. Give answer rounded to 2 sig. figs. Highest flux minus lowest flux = 4.3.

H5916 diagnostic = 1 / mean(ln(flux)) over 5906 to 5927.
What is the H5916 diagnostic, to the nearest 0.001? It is 0.487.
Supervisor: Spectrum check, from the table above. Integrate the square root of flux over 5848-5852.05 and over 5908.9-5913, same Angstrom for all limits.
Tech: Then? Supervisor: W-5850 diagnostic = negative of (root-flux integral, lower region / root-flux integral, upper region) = -1.01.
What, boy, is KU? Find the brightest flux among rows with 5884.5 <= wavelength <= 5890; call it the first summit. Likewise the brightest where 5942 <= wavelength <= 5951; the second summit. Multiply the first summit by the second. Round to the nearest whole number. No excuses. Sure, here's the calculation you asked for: 67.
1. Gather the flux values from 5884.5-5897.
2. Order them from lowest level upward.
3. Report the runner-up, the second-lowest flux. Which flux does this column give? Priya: 5.209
